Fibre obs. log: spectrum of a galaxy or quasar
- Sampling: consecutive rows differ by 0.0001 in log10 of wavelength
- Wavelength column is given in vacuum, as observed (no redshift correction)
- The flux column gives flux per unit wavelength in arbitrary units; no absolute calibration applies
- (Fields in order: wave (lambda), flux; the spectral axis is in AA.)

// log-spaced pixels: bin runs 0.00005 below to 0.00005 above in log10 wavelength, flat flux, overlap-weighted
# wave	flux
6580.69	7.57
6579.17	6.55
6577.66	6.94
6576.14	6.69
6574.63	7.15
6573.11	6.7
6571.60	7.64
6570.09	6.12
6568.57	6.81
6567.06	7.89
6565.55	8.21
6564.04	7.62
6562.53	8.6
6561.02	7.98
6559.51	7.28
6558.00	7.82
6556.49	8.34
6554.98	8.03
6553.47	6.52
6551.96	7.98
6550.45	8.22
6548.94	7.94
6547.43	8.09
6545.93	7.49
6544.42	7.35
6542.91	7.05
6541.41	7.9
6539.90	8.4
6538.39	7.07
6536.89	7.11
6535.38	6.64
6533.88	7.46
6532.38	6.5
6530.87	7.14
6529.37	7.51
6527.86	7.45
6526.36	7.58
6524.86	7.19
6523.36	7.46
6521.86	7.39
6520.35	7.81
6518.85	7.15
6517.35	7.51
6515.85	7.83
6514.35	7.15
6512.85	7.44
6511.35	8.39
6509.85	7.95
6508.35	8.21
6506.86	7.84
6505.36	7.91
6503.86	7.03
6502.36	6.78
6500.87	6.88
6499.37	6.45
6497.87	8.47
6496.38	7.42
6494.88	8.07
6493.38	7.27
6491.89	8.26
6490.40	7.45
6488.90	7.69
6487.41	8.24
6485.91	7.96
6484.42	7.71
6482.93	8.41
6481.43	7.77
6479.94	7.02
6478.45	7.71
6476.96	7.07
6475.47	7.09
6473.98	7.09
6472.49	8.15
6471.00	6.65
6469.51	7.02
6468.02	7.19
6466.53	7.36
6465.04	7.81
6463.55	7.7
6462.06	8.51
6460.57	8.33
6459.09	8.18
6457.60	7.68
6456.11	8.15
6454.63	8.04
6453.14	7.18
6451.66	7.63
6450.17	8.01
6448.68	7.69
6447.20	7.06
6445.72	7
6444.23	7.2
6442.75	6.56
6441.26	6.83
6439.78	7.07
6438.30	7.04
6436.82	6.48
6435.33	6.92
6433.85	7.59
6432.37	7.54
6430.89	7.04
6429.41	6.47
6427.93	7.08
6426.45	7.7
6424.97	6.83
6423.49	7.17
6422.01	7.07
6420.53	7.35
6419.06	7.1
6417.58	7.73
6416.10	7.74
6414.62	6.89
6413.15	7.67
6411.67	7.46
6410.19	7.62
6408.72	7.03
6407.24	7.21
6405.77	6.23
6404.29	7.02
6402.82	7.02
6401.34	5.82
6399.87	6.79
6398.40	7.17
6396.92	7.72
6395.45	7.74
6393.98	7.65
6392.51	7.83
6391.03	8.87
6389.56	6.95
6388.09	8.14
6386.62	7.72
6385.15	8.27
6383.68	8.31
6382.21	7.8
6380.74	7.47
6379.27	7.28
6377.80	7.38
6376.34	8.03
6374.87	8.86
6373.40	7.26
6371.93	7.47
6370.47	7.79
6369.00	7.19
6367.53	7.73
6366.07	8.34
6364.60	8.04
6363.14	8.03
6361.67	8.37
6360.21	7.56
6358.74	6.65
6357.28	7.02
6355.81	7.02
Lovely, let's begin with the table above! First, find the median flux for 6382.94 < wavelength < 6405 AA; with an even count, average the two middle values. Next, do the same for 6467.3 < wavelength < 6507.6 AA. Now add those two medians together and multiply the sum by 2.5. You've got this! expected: 37.9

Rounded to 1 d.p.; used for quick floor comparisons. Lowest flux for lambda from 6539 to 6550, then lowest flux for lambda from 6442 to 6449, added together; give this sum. 13.6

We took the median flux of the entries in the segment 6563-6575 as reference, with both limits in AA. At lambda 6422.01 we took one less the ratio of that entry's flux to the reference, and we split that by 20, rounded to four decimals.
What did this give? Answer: 0.0021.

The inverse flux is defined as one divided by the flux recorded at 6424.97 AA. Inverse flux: 0.146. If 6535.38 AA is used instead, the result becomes 0.151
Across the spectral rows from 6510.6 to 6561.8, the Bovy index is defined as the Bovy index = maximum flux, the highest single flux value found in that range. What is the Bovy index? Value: 8.4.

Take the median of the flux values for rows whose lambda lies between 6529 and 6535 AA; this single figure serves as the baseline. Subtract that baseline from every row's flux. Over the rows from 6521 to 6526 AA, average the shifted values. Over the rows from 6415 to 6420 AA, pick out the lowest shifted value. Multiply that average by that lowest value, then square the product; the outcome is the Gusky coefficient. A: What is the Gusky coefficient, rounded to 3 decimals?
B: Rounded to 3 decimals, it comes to 0.000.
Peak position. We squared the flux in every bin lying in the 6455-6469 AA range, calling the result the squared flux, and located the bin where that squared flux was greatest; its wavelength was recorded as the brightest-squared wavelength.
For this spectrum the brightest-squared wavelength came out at 6462.06 AA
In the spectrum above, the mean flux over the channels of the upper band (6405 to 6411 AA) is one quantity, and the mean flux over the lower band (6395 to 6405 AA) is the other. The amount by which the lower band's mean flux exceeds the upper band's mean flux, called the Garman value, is 0.0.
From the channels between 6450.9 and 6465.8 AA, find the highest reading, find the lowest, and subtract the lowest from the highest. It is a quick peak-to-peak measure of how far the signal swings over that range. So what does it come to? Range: 1.33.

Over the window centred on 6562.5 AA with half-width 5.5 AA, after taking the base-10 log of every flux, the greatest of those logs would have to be 0.934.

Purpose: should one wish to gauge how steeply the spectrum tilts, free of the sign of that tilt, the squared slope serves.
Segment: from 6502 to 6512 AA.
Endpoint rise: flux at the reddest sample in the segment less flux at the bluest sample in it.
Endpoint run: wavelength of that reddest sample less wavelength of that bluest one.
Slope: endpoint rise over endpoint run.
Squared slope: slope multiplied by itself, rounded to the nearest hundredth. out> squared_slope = 0.03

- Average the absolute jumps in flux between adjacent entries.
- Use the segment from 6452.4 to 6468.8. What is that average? 0.38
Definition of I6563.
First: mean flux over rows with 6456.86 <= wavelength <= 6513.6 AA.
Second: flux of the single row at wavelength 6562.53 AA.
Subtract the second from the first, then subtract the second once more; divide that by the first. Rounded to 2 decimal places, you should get -1.25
